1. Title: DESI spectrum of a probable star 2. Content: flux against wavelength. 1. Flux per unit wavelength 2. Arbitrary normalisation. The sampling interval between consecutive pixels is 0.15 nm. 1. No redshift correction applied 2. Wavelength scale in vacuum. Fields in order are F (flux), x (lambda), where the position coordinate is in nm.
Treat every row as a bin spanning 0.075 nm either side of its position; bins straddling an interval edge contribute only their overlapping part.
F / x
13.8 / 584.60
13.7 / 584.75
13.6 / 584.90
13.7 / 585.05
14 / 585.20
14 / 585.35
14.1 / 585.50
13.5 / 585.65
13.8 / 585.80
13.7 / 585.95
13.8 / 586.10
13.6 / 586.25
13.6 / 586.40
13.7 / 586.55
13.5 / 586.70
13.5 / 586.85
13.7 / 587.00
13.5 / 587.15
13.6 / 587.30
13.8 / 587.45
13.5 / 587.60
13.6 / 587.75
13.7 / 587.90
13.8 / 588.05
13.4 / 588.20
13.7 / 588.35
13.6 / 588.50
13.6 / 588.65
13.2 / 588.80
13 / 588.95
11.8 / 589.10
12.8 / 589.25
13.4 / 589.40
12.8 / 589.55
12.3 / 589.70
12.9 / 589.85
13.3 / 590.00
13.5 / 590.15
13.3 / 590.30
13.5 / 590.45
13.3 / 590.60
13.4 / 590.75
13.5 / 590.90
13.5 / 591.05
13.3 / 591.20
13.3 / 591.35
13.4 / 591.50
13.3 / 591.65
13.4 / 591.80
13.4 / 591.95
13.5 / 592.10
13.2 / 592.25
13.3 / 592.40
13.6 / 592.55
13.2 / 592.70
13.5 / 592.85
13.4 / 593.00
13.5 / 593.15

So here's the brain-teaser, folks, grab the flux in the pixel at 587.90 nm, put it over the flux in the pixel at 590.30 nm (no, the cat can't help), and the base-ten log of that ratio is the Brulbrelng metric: 0.013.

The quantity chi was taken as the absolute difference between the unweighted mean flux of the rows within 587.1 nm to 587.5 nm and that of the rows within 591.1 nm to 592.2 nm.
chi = 0.26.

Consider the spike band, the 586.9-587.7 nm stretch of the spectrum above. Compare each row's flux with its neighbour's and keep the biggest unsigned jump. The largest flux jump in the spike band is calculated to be 0.300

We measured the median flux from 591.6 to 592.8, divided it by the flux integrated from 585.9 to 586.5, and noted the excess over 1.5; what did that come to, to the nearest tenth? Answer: 0.1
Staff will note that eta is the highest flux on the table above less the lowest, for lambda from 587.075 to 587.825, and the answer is 0.30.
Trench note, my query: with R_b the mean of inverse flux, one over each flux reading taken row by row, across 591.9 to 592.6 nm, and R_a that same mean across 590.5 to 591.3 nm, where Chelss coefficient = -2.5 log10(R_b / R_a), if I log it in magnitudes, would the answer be 0.00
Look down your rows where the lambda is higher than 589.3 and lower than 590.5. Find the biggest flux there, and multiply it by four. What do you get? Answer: 54.0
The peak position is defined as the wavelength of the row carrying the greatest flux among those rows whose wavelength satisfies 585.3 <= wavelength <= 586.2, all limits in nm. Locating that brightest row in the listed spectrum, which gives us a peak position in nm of 585.50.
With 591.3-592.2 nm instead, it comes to 592.10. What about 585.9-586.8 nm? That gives 586.10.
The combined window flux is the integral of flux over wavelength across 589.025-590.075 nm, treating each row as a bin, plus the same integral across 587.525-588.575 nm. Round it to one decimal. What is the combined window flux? 27.7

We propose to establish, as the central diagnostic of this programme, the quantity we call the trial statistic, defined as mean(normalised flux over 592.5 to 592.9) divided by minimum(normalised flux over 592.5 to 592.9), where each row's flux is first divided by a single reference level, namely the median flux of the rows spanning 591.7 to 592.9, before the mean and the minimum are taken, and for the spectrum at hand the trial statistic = 1.02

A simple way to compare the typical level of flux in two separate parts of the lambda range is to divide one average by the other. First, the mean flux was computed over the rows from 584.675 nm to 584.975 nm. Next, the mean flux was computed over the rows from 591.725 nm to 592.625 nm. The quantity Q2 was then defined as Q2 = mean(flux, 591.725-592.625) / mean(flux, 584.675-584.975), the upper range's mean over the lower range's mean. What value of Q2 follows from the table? 0.982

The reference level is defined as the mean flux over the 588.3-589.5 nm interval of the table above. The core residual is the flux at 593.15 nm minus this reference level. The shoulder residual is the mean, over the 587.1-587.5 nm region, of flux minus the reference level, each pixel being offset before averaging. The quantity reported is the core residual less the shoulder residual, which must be -0.13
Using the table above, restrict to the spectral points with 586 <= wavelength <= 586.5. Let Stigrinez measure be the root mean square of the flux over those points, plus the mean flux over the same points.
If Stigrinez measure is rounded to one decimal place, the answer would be 27.3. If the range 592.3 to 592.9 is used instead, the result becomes 26.8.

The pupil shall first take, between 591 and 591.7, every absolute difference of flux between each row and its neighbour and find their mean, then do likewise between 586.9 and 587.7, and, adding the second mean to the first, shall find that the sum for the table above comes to 0.30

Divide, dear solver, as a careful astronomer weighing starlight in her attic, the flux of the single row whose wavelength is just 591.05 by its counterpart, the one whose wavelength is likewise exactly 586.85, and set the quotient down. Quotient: 1.000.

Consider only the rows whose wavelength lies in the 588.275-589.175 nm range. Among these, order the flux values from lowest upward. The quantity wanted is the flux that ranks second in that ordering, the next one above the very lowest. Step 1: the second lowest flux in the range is 13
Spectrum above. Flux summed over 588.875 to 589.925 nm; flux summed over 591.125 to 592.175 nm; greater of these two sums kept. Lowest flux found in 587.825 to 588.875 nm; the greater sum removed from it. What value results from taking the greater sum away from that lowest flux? -80.4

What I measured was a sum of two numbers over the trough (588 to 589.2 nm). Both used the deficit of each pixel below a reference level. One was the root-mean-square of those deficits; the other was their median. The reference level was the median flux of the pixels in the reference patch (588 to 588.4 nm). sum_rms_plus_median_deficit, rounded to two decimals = 0.95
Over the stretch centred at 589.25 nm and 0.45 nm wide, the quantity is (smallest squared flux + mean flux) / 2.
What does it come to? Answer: 76.0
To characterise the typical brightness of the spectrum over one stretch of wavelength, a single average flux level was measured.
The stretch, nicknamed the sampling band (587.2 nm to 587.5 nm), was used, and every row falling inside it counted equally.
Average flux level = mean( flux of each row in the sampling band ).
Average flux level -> 13.7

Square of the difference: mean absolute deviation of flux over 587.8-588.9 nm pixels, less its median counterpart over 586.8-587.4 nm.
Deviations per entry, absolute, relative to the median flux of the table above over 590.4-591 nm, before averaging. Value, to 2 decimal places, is 0.01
